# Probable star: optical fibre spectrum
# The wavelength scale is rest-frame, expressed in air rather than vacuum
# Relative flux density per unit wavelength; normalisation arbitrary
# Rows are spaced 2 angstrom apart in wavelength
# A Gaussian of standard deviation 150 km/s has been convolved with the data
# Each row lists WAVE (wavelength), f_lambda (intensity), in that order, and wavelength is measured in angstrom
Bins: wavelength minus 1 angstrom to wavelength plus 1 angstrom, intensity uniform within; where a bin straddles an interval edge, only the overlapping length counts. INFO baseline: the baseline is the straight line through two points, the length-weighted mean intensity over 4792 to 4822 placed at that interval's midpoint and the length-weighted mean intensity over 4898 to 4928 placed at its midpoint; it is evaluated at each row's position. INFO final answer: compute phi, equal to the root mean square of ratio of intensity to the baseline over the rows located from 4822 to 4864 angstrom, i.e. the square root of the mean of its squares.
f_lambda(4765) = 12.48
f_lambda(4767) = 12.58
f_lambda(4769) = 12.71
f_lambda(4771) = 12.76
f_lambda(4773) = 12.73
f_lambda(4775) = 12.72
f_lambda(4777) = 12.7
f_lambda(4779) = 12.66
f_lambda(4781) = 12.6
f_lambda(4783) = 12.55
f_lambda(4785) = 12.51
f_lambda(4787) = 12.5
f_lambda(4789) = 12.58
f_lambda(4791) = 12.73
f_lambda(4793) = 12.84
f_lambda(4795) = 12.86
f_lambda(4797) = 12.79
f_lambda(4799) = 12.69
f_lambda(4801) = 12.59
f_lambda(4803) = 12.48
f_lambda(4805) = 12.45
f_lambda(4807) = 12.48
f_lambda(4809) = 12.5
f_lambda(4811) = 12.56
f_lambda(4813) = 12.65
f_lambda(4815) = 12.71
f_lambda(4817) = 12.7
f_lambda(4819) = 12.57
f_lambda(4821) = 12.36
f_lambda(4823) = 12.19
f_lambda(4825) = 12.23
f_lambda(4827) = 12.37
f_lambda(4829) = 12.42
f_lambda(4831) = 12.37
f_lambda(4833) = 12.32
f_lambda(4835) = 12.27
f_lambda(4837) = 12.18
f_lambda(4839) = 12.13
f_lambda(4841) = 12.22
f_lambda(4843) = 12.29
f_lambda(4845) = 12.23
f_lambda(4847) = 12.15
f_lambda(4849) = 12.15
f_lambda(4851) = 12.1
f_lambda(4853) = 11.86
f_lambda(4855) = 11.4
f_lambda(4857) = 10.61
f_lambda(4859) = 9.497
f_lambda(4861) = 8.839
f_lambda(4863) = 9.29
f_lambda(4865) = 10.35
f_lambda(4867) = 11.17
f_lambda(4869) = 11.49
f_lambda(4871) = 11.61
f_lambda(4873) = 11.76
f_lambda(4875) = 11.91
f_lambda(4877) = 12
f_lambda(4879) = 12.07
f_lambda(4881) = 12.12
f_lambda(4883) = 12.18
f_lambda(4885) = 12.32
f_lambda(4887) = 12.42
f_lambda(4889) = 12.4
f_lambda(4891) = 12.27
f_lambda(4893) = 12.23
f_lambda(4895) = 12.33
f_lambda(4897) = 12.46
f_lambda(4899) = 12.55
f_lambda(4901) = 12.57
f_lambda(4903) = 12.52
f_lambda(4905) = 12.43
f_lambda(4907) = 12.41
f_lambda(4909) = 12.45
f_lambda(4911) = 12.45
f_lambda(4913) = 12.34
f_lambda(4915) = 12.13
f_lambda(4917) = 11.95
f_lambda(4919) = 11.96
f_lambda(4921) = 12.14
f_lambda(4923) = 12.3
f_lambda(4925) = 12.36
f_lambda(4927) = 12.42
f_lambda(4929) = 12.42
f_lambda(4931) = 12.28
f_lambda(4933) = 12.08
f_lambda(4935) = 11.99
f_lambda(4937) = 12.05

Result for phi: 0.936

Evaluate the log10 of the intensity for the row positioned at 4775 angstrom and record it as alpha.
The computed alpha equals 1.10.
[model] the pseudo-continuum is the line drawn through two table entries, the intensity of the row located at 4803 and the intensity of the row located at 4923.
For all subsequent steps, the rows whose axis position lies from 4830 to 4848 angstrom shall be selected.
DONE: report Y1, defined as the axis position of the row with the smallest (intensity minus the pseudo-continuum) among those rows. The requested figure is 4839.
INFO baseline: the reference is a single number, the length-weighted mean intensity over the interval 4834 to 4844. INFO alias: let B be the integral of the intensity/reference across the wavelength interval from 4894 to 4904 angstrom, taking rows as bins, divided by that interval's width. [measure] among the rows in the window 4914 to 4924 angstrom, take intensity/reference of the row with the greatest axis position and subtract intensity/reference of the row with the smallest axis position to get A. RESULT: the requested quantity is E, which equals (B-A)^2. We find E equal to 1.02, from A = 0.014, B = 1.02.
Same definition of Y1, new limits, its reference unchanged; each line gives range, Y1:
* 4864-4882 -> 4865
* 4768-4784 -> 4783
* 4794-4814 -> 4805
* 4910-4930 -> 4917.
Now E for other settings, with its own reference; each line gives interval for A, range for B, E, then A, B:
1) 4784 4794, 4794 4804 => 1.02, 0.027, 1.04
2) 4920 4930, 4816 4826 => 0.99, 0.023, 1.02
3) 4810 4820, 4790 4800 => 1.09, 0.001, 1.05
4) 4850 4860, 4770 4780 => 1.57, -0.213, 1.04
